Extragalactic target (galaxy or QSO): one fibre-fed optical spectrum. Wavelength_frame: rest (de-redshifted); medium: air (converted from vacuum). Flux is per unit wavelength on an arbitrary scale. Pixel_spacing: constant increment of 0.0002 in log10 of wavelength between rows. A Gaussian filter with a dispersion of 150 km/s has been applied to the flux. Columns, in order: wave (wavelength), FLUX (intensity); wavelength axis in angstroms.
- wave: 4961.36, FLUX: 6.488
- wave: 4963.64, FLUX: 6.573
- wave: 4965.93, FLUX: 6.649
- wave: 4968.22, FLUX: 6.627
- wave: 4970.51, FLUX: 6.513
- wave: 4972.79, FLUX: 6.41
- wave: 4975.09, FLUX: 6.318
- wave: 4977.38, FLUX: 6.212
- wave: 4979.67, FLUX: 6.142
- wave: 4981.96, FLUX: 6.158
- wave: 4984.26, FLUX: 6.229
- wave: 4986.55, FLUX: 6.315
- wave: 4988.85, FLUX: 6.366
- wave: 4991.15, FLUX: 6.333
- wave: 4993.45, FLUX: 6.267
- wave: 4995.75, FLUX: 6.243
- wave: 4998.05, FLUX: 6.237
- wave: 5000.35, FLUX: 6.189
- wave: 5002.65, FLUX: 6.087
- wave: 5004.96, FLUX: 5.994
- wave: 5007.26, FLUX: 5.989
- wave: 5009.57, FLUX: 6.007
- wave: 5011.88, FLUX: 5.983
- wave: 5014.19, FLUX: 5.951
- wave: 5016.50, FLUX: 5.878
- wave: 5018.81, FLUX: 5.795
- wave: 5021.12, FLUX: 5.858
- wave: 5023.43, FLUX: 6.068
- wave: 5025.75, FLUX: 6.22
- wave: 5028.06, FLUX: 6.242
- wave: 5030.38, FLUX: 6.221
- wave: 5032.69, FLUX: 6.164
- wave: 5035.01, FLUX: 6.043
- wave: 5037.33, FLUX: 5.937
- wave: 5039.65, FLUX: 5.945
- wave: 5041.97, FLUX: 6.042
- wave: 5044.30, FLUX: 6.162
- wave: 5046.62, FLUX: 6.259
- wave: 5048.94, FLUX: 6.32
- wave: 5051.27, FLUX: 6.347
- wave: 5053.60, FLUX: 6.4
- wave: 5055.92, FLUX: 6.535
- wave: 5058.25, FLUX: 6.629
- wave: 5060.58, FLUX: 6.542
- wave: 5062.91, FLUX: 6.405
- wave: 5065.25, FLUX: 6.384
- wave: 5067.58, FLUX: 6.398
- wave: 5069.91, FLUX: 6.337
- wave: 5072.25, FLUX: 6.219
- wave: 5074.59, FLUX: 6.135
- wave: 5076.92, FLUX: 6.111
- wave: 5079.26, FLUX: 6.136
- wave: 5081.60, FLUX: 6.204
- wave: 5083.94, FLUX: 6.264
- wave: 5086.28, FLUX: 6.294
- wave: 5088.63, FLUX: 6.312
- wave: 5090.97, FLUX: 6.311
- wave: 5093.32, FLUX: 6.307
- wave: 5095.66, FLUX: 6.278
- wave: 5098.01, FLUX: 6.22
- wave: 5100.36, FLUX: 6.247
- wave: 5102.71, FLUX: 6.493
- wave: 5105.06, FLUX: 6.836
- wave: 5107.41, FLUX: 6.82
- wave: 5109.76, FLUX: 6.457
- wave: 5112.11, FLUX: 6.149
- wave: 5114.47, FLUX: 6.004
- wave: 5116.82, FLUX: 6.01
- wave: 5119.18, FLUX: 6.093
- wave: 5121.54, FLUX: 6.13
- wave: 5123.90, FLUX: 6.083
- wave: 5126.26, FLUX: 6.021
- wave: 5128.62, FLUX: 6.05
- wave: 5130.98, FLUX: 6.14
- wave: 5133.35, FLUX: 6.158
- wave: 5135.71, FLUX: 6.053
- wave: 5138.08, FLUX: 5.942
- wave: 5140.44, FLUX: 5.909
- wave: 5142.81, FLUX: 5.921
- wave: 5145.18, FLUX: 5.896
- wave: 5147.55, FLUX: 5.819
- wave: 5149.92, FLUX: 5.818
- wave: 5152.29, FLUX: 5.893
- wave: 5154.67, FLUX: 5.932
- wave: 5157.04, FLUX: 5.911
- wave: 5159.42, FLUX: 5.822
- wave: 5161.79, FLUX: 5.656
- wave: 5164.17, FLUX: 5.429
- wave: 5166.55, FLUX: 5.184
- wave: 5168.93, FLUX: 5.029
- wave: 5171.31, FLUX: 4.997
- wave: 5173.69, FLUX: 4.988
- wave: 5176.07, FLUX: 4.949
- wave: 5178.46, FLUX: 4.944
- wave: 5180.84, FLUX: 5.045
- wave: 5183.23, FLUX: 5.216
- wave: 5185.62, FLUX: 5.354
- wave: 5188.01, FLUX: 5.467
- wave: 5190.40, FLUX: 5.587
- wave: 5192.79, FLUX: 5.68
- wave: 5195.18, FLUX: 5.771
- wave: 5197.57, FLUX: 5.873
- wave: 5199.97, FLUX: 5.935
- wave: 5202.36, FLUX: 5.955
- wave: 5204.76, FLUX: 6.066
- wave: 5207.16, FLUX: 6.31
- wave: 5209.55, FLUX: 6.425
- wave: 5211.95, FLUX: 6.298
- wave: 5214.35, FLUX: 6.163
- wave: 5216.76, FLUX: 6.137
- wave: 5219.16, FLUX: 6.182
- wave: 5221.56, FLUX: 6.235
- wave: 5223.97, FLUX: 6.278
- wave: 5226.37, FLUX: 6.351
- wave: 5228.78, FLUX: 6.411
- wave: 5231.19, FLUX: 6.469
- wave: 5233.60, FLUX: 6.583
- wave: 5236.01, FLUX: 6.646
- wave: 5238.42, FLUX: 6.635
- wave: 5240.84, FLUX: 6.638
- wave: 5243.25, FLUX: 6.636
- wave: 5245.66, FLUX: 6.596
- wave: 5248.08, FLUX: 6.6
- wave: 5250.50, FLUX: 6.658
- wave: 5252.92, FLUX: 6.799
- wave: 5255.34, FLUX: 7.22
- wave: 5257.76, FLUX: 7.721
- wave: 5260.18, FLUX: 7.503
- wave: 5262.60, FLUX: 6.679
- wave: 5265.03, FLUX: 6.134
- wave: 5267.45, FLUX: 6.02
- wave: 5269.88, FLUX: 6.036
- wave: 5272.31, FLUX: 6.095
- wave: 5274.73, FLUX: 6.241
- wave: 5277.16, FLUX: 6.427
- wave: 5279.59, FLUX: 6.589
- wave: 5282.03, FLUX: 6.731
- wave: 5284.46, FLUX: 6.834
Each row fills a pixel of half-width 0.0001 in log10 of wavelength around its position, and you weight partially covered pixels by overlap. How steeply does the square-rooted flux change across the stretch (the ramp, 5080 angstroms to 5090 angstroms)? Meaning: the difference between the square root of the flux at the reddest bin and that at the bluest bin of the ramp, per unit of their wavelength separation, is 0.0031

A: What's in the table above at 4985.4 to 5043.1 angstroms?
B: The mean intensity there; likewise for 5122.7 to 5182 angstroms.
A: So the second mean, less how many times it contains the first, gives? 4.73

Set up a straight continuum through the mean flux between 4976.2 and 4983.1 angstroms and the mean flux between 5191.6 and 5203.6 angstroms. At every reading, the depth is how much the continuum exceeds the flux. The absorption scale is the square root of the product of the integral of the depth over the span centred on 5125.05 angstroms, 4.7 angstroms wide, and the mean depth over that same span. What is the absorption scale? 0.2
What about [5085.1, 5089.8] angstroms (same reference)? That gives 0.6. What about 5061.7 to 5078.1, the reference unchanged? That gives 1.0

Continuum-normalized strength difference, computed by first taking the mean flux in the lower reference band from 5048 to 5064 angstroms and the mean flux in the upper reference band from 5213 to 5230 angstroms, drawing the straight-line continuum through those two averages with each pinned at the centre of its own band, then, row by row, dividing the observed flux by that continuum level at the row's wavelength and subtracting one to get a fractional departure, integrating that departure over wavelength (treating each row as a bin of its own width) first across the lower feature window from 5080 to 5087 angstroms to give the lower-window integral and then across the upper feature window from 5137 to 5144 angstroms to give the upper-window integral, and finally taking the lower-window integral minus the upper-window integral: 0.3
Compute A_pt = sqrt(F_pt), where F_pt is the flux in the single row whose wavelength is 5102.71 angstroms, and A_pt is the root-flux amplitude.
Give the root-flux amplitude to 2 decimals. 2.55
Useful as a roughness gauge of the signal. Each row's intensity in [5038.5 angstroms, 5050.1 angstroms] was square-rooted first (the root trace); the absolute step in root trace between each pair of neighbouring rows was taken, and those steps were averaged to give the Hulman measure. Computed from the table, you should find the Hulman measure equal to 0.0189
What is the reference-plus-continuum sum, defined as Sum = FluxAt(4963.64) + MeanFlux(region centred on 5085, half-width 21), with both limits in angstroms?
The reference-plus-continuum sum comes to 12.9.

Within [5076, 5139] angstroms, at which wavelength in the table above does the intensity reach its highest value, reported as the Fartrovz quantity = 5105.06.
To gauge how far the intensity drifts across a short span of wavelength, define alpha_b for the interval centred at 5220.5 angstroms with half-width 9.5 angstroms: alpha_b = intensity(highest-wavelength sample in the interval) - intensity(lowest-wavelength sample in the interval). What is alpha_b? 0.1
